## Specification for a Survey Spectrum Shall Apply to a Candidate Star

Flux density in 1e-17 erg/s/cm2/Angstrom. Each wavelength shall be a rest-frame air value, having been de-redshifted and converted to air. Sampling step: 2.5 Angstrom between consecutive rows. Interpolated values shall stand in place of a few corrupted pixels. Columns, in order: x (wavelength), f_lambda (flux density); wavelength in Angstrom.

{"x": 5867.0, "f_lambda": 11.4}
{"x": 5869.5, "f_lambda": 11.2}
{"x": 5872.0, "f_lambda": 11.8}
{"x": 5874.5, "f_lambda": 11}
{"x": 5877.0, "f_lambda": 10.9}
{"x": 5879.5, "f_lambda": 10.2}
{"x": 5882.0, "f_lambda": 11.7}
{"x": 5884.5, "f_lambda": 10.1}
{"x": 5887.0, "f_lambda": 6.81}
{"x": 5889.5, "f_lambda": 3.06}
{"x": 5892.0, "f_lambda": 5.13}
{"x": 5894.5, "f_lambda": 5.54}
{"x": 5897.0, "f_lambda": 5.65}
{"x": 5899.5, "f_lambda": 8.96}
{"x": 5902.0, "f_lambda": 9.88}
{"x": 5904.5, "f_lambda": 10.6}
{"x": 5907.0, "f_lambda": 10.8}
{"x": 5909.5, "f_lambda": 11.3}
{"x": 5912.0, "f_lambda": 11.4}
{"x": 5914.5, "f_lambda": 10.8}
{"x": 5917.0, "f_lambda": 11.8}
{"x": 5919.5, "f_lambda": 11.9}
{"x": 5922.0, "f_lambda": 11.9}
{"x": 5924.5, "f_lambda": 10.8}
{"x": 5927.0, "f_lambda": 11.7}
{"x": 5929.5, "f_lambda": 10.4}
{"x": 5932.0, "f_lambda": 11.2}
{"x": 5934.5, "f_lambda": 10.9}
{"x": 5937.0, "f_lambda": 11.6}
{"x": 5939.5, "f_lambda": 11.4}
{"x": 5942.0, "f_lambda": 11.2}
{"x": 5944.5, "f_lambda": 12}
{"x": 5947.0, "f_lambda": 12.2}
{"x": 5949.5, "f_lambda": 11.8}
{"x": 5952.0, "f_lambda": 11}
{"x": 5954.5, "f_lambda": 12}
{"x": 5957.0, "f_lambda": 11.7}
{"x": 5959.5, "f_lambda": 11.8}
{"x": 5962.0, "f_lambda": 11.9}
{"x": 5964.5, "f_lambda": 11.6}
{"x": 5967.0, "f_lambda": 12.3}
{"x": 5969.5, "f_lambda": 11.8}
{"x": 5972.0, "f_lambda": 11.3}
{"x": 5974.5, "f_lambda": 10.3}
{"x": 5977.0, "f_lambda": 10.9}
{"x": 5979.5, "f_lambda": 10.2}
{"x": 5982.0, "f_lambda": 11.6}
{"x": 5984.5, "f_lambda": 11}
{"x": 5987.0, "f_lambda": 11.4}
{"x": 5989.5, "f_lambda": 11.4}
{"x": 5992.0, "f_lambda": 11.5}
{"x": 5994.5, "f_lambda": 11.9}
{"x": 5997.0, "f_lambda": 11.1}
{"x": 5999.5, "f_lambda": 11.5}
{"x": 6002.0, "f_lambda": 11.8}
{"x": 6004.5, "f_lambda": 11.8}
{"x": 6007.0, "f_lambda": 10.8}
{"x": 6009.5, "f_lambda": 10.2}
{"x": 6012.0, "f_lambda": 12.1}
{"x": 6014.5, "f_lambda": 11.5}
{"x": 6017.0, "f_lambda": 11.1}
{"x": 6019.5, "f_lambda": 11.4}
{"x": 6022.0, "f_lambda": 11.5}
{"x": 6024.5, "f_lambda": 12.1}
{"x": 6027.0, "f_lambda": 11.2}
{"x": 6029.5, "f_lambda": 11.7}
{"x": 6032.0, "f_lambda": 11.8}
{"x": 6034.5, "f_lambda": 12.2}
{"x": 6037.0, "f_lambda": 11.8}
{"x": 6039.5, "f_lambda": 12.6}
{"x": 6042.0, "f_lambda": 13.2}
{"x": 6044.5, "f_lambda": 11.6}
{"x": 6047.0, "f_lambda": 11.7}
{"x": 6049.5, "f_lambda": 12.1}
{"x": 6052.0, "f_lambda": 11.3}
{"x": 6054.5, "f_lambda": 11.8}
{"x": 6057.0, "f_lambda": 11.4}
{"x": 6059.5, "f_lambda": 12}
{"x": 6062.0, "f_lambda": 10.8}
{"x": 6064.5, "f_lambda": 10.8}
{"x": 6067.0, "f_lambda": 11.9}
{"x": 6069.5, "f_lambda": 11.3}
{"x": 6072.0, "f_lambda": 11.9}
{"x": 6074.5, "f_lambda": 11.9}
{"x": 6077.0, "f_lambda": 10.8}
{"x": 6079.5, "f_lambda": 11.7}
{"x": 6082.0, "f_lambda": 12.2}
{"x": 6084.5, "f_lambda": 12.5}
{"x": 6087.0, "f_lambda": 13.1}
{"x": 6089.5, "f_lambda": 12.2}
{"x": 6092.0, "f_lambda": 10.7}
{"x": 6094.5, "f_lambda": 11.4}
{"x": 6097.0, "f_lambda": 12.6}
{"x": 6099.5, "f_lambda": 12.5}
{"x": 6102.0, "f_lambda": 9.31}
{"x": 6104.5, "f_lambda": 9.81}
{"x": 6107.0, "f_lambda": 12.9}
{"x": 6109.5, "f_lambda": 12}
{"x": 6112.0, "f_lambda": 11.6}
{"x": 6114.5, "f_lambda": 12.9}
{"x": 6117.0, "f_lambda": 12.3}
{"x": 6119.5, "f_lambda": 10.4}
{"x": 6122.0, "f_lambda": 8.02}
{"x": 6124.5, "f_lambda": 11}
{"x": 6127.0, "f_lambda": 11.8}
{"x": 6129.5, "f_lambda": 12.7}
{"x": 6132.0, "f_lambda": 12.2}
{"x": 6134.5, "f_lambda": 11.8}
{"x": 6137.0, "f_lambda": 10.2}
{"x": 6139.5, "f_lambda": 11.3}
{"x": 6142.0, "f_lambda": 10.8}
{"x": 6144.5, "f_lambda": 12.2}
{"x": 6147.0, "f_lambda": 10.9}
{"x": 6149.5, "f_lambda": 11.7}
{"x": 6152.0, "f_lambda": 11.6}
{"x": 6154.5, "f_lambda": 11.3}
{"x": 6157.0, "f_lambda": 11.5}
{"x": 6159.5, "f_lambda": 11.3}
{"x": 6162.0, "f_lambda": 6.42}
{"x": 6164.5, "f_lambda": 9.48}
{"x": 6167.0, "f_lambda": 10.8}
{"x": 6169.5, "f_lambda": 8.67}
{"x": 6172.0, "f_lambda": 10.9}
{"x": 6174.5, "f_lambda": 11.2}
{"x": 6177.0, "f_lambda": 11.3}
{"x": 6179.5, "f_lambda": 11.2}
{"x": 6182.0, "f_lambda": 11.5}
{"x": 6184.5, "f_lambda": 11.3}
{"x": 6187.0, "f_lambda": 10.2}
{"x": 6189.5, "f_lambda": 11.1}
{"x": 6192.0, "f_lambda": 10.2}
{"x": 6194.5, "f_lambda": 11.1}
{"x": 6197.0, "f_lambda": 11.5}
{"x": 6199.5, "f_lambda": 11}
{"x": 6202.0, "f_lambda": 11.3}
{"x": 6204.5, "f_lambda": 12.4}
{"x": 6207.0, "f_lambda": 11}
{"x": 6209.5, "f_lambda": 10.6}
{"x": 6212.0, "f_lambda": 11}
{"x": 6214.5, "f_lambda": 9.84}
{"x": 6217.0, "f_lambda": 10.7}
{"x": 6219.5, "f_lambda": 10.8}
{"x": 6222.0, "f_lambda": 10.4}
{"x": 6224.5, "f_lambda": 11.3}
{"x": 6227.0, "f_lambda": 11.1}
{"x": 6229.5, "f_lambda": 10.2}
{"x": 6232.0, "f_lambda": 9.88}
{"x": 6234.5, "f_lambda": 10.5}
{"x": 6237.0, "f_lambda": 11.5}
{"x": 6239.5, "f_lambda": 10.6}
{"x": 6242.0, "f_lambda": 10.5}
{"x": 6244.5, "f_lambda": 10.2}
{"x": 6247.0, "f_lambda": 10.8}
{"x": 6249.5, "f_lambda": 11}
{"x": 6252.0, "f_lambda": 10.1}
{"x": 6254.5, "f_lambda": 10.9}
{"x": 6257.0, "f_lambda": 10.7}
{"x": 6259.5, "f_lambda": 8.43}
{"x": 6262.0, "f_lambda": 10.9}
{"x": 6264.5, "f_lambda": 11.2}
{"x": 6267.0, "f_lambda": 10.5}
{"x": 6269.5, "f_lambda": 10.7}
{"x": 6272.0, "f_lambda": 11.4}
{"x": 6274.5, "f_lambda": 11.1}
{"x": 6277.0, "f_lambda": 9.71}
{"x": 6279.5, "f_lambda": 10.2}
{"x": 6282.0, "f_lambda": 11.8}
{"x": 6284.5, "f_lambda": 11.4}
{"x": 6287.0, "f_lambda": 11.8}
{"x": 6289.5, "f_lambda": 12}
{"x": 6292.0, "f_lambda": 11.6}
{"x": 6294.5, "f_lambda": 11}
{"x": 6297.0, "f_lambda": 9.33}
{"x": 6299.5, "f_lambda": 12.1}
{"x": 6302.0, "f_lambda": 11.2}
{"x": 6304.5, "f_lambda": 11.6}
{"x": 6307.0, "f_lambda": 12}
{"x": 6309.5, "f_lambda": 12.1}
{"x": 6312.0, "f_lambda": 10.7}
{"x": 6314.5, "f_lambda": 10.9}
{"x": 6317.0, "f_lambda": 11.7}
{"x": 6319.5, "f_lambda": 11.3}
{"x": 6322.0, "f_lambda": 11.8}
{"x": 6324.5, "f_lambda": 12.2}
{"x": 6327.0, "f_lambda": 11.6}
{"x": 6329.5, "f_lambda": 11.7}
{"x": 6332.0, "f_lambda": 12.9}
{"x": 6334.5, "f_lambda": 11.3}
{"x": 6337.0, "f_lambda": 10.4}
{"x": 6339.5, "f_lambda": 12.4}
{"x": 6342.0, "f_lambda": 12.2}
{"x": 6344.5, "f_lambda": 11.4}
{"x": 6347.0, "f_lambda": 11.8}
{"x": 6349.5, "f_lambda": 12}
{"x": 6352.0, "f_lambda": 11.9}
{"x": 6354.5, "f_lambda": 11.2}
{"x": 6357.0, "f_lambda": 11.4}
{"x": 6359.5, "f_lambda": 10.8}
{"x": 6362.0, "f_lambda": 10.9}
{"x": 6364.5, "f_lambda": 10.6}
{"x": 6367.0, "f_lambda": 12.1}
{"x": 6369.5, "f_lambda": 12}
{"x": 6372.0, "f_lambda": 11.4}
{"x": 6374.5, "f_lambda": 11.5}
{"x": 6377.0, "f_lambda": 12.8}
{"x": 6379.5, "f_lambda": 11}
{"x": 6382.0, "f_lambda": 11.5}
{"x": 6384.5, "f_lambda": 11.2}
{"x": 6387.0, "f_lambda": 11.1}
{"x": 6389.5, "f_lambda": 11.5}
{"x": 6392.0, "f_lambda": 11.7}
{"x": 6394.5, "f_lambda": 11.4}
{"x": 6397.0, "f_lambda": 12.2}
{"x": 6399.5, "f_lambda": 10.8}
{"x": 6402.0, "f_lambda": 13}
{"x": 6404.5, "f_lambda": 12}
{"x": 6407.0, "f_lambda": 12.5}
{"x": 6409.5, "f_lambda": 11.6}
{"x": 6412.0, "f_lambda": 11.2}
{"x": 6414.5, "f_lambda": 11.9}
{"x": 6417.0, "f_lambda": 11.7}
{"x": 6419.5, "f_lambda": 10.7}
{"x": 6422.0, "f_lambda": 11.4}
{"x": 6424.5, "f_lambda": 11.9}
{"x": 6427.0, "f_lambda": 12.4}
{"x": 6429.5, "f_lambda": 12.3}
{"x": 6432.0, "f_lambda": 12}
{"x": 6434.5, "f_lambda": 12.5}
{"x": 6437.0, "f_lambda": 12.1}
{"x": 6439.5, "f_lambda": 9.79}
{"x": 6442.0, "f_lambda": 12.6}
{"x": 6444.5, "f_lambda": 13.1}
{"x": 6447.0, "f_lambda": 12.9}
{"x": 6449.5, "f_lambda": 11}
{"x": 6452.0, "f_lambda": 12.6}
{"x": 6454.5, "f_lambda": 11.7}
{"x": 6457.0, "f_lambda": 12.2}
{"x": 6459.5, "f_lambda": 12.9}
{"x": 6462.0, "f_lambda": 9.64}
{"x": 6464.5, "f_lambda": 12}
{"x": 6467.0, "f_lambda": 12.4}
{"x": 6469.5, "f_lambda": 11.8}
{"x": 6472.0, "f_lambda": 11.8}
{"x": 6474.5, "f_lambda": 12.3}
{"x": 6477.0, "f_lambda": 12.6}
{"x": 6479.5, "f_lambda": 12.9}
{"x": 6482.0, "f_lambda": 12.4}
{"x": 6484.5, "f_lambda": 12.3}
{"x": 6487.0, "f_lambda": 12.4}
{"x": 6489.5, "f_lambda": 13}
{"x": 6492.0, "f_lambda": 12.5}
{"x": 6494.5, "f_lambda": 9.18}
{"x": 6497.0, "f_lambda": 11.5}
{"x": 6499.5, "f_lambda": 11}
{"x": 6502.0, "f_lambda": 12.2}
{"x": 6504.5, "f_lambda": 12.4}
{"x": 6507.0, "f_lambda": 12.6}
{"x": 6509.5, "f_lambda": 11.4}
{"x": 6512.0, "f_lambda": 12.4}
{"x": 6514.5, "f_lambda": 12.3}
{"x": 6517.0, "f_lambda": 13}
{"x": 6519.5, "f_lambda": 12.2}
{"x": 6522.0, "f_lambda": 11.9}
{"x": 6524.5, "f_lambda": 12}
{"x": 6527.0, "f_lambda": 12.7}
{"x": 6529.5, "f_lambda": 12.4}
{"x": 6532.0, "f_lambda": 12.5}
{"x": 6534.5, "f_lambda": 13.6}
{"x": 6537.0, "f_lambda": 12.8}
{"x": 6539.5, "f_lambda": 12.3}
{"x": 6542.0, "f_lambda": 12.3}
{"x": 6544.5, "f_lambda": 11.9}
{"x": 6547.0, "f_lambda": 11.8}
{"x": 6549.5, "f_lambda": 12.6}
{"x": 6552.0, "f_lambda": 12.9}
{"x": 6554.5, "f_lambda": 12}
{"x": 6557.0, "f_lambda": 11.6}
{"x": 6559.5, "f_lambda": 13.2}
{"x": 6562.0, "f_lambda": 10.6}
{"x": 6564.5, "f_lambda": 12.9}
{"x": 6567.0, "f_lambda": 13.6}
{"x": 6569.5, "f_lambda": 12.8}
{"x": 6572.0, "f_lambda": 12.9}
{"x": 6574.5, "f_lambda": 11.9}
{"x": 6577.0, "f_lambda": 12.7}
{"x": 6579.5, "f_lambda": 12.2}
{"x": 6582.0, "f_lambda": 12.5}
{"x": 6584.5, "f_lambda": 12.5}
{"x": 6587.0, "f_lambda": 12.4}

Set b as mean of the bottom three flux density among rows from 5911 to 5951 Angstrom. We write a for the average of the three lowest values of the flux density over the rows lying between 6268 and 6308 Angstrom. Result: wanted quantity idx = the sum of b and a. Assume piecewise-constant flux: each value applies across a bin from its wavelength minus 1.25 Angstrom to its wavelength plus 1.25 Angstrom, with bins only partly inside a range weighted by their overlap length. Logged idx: 20.4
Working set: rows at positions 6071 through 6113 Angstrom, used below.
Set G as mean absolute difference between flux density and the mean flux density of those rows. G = 0.78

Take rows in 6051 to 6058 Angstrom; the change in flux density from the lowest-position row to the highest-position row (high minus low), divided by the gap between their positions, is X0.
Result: 0.02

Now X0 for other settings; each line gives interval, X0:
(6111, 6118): 0.14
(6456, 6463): -0.51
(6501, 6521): 0.00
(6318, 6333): 0.13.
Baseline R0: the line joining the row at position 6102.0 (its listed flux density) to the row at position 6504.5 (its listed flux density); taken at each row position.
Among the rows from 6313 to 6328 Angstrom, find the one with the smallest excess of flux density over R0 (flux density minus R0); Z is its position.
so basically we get 6314.5 Angstrom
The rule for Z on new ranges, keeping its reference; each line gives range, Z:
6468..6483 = 6472.0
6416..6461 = 6439.5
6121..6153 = 6122.0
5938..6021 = 6009.5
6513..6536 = 6522.0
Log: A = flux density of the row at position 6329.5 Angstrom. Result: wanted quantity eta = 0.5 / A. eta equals 0.043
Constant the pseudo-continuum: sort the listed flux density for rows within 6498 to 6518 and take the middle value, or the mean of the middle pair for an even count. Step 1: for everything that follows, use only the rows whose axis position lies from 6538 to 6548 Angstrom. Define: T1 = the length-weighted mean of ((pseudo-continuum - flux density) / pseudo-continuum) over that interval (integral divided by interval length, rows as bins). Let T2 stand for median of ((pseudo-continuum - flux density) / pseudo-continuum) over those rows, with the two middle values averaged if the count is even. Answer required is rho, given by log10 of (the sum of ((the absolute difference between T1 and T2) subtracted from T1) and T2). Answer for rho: -1.39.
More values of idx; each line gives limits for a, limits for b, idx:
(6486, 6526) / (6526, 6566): 21.9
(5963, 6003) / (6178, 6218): 20.5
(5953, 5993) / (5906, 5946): 21.1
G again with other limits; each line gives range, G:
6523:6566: 0.51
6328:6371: 0.55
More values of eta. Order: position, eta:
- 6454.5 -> 0.043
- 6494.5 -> 0.054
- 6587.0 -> 0.040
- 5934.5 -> 0.046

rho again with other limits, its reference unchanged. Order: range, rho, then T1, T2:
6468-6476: -1.25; 0.03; 0.04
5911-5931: -0.89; 0.08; 0.06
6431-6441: -1.31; 0.06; 0.02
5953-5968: -1.10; 0.04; 0.04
